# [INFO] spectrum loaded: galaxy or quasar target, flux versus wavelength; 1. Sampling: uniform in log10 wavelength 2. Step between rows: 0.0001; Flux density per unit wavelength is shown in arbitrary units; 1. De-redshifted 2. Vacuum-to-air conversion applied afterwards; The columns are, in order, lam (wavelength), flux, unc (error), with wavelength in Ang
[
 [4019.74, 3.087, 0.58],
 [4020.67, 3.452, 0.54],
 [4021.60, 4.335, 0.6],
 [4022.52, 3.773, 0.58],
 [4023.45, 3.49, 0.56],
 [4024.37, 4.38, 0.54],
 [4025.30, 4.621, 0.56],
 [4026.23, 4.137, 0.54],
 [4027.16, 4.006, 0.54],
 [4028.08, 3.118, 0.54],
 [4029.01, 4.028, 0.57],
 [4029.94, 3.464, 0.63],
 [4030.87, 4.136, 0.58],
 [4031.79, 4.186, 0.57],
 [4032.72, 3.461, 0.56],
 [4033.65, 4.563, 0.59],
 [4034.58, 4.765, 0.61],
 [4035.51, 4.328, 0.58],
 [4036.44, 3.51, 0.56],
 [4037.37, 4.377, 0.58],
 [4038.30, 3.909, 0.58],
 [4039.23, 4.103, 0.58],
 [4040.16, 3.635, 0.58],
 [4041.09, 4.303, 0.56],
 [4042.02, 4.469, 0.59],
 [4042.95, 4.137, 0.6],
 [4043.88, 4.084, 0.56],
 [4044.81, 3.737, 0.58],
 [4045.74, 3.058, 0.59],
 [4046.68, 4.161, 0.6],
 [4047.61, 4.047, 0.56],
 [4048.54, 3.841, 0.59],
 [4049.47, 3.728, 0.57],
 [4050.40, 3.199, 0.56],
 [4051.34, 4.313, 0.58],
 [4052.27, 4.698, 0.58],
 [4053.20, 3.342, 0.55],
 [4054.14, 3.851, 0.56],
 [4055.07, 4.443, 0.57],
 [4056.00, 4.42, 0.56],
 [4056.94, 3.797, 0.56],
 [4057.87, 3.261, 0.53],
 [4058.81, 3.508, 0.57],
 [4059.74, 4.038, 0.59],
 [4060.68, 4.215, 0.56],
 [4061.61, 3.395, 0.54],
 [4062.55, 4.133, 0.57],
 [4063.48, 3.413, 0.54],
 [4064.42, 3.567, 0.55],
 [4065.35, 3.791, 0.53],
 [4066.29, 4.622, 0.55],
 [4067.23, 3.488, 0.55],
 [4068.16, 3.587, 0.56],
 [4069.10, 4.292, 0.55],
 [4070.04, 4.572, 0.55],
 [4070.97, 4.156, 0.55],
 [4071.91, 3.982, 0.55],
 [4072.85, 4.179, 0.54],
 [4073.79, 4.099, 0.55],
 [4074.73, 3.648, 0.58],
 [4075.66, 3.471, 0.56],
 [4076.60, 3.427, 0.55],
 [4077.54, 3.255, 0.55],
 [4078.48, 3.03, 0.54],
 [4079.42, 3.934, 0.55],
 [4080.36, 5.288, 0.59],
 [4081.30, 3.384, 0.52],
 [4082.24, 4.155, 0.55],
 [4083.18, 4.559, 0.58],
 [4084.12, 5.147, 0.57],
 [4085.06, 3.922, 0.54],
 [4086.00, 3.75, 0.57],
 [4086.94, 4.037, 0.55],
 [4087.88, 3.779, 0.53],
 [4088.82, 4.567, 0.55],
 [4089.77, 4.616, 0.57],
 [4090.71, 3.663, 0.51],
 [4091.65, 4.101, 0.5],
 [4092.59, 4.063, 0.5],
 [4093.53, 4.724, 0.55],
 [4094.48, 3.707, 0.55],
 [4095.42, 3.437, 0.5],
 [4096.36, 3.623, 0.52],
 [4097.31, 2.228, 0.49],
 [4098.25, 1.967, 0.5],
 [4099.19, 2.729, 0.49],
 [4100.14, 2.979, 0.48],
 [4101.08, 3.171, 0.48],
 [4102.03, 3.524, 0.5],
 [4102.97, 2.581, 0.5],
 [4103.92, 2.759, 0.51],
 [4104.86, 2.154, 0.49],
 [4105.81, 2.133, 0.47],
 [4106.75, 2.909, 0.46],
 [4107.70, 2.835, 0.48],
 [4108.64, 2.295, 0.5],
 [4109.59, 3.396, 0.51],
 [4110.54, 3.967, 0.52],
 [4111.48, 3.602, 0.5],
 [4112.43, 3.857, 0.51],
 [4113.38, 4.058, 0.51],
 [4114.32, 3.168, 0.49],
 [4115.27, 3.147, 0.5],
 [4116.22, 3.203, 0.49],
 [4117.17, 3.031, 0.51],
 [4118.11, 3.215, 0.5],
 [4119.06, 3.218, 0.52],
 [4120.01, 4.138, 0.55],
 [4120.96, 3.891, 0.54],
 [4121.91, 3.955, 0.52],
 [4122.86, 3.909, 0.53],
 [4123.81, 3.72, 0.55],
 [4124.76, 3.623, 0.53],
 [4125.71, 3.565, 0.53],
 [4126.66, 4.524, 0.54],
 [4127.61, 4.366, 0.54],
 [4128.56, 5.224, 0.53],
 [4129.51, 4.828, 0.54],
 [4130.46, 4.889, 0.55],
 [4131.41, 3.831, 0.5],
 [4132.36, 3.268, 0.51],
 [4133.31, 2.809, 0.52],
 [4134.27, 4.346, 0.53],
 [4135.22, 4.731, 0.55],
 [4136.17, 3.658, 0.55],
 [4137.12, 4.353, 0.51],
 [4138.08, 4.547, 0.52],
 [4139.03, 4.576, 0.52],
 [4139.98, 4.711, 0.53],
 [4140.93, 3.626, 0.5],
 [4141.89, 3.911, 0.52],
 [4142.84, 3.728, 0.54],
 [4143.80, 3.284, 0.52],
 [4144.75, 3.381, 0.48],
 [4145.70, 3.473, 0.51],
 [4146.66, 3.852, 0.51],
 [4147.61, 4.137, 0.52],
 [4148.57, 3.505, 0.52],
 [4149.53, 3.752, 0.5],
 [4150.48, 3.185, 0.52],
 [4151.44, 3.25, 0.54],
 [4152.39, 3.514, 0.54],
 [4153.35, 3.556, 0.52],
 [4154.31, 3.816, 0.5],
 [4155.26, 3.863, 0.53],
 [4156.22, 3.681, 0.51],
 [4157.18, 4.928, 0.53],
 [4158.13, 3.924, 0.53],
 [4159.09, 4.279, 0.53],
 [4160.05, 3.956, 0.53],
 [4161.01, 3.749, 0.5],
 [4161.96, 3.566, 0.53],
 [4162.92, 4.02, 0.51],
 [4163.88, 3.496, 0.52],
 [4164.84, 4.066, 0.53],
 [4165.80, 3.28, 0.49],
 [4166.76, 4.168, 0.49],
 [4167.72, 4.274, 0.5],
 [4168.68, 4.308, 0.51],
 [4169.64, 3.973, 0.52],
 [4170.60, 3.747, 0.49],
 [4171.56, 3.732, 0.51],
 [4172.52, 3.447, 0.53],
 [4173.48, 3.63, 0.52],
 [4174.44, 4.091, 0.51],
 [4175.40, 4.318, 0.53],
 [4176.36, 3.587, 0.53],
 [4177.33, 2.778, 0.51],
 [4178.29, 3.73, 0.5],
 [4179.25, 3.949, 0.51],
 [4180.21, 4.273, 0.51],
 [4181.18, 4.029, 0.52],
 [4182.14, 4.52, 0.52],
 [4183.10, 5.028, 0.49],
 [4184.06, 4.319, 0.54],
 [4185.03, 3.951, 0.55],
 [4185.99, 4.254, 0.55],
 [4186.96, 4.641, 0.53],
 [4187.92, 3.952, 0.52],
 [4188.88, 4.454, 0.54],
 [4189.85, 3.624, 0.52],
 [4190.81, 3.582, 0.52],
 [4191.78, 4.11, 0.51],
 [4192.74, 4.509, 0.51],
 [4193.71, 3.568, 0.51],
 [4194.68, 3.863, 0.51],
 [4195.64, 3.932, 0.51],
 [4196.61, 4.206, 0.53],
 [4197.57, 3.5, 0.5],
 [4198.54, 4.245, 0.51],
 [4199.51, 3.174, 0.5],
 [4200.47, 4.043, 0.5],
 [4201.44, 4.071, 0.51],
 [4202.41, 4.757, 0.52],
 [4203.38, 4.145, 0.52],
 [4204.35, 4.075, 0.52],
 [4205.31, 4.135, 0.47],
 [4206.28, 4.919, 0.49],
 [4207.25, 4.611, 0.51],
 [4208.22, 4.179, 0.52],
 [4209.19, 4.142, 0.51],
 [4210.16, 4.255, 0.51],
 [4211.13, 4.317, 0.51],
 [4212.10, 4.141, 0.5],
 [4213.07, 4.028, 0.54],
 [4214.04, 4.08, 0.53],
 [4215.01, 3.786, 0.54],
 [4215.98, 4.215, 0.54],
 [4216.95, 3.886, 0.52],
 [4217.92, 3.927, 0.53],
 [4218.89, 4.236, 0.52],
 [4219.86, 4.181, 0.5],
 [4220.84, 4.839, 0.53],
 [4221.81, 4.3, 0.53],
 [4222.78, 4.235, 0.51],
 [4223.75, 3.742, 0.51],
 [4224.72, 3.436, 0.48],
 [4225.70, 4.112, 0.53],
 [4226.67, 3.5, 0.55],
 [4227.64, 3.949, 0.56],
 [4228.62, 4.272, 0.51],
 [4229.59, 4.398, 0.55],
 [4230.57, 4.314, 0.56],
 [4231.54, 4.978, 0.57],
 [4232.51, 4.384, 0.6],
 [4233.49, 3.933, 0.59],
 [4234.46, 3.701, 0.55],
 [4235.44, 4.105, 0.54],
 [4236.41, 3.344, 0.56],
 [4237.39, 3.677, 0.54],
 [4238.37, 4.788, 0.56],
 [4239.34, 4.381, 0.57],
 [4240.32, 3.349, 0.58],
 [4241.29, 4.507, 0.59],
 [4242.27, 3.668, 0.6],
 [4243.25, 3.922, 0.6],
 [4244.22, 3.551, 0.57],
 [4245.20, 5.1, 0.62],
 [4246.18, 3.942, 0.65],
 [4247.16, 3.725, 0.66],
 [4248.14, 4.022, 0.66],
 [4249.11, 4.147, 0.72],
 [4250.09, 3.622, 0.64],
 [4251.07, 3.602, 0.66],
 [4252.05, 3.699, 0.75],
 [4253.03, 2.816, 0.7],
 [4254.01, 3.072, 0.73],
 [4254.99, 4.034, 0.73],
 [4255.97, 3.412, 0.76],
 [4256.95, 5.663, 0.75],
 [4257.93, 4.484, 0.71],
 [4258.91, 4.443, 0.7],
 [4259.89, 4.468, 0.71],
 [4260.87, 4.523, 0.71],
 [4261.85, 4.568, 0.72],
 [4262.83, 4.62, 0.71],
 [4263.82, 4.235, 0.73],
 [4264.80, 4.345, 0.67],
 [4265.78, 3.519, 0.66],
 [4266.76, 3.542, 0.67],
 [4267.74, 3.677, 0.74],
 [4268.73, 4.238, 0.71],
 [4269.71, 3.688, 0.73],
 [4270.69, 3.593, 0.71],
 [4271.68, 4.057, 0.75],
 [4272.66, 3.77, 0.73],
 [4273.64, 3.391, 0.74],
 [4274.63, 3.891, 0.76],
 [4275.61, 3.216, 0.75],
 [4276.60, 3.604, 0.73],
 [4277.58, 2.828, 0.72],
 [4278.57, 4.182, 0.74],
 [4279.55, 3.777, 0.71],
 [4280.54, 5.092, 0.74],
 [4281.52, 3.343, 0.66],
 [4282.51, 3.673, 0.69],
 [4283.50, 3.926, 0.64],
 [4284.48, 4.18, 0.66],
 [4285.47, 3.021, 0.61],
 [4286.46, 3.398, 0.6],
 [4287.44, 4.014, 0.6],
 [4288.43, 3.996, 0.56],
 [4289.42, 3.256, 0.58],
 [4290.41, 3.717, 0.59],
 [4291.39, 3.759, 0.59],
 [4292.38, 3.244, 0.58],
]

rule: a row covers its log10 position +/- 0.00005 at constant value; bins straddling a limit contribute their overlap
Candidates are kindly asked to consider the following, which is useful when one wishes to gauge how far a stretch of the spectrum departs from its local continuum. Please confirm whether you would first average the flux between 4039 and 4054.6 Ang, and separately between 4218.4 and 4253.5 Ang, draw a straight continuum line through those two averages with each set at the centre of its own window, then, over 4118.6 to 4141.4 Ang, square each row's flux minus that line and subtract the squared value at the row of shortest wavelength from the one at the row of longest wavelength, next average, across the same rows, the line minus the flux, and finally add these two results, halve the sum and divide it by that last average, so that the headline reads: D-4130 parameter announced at 2.1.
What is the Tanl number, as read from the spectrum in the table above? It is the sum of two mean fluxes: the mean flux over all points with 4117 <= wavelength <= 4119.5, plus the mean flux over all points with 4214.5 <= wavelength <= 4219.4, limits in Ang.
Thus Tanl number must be 7.2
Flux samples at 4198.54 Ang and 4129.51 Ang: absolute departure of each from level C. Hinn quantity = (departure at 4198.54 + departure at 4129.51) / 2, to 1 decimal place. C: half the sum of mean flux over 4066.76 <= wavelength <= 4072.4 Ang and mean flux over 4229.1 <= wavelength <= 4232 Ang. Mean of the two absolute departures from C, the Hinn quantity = 0.3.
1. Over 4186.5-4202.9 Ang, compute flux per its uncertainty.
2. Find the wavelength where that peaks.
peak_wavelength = 4202.41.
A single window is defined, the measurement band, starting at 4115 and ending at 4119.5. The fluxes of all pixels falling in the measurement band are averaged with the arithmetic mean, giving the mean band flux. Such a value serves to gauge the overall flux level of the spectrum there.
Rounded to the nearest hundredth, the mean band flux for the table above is 3.16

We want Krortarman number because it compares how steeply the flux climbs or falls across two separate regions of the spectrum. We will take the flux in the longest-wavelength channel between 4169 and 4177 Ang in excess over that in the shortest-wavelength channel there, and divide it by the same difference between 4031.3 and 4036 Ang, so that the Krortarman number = -2.7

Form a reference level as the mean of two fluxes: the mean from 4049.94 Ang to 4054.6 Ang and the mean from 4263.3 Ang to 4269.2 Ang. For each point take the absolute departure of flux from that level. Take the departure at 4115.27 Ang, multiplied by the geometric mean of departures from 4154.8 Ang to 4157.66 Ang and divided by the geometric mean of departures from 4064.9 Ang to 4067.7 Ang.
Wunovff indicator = 0.5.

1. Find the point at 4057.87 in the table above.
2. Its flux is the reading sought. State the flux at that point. 3.261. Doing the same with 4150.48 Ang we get 3.185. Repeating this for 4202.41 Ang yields 4.757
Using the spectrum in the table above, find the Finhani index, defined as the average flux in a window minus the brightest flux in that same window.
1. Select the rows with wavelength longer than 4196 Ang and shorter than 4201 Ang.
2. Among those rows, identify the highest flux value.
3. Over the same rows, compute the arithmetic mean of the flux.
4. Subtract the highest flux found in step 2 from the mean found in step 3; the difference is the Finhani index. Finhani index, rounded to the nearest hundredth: -0.41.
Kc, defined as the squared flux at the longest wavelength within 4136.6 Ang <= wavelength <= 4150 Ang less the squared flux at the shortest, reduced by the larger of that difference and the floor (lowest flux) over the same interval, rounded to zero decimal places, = -8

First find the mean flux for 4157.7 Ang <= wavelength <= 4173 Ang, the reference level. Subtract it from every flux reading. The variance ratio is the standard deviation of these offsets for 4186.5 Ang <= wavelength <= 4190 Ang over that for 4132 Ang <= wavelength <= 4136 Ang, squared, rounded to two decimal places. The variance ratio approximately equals 0.27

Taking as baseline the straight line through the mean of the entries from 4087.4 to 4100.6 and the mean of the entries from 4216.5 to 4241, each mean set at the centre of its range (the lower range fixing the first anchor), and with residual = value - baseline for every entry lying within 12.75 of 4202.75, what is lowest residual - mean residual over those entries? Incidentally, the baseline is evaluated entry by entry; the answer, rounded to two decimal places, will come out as -0.90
